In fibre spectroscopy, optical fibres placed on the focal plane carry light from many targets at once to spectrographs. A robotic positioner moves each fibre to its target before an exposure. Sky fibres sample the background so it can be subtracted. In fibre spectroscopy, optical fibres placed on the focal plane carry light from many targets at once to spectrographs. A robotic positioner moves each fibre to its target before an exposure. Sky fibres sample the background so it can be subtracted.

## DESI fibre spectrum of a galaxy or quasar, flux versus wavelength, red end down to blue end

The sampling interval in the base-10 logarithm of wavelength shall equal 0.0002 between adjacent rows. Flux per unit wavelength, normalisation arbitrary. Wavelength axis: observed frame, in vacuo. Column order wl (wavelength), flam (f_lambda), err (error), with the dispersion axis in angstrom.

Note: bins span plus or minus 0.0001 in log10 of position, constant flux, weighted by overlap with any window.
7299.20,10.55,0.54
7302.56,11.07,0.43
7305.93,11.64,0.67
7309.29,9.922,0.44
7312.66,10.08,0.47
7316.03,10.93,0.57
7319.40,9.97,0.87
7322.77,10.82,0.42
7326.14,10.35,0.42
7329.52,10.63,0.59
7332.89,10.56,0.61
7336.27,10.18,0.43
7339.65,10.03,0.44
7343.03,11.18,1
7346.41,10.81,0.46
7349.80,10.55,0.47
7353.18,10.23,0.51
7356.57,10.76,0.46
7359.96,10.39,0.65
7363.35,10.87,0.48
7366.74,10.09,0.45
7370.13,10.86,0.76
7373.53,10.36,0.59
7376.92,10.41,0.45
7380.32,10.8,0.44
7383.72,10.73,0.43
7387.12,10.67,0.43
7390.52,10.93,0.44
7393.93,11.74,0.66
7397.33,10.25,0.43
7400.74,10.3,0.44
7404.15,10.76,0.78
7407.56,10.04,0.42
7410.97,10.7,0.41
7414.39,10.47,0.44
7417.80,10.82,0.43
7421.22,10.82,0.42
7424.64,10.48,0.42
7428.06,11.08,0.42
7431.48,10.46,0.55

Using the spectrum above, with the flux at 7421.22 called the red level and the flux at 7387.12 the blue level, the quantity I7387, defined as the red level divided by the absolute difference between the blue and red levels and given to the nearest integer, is 72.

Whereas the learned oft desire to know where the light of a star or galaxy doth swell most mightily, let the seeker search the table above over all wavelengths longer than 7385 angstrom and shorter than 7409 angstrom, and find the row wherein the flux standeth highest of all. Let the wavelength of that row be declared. 7393.93 angstrom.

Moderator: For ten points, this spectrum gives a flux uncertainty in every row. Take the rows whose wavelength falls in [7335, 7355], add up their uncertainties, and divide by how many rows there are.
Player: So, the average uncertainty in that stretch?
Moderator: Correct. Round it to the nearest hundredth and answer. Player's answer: 0.55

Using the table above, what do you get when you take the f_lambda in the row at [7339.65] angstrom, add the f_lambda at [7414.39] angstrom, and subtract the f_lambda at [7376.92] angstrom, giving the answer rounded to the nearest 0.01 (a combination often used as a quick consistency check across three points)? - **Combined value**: 10.09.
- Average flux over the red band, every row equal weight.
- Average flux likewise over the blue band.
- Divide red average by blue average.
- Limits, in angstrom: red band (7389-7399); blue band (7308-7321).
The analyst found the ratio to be 1.07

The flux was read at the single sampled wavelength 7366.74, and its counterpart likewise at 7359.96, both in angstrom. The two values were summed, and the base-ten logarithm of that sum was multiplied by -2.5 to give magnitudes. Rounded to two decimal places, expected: -3.28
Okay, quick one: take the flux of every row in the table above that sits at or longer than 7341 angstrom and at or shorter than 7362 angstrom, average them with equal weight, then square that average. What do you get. 113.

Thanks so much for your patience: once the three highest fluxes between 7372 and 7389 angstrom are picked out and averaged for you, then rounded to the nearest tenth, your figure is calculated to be 10.7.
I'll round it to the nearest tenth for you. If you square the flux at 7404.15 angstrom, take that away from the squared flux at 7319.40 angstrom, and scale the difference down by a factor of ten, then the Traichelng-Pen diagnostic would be -1.6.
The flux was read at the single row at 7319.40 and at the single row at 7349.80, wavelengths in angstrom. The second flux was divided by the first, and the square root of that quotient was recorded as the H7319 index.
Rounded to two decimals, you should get 1.03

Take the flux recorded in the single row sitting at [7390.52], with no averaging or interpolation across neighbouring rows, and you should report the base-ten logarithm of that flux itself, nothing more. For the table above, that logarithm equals 1.04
